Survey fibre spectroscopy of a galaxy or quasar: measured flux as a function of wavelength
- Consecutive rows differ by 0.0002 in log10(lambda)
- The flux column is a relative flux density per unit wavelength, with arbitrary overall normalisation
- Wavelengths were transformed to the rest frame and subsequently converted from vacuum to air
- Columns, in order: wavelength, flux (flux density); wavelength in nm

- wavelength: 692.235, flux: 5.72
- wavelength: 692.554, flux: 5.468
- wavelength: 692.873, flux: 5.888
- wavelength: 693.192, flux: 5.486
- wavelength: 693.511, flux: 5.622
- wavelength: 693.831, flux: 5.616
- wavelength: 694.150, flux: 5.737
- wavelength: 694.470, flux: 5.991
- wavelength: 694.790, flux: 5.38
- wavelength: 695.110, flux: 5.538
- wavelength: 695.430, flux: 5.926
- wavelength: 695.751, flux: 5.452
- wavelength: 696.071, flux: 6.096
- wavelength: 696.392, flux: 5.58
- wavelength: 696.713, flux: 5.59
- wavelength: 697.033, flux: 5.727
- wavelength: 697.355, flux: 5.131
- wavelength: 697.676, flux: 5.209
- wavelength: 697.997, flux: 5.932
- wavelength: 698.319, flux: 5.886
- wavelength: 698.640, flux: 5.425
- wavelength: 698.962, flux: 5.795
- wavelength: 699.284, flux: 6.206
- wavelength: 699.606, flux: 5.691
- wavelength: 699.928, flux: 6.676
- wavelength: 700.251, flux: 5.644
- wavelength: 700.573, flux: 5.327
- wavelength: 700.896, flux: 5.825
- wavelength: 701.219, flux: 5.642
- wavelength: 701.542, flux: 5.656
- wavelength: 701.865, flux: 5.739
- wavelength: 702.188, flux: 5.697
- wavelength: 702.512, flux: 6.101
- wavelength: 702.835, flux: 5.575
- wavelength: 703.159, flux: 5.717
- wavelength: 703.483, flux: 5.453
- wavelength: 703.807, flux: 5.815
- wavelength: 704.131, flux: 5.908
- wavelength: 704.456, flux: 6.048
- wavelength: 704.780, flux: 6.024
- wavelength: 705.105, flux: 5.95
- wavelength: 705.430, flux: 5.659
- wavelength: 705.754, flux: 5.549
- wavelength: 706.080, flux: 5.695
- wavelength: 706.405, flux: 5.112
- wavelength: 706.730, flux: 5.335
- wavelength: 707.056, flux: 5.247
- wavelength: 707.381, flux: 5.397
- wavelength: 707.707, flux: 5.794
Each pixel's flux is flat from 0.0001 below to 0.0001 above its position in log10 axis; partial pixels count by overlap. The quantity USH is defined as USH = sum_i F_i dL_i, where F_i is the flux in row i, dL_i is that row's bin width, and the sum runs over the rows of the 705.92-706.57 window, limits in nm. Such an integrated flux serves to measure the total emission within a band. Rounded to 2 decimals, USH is 3.51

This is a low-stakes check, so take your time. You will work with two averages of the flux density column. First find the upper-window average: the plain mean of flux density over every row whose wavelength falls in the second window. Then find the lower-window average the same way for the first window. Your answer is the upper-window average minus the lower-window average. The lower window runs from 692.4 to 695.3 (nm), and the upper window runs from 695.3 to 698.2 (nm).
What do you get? -0.01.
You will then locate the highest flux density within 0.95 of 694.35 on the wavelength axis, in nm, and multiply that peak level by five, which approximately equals 30.0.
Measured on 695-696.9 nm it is 30.5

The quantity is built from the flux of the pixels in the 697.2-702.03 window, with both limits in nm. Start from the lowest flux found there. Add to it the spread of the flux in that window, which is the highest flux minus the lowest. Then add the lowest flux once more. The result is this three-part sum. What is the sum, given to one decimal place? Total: 11.8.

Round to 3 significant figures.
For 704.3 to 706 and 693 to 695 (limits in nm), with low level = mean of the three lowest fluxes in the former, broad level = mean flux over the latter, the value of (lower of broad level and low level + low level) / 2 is 5.68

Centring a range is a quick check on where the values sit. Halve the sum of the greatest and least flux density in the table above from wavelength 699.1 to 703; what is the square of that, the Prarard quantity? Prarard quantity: 36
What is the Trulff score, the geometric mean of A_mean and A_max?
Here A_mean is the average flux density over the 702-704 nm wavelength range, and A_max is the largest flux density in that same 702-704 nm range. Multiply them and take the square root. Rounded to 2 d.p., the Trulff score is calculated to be 5.91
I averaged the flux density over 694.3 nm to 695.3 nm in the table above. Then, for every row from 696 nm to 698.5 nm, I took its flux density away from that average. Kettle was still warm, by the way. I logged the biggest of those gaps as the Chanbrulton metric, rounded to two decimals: 0.51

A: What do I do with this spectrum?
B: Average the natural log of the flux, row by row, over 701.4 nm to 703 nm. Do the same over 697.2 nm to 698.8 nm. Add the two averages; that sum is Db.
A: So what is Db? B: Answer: 3.46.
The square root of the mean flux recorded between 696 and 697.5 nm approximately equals 2.37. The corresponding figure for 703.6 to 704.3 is 2.42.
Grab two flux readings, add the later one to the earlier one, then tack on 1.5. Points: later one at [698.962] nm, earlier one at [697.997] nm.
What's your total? 13.2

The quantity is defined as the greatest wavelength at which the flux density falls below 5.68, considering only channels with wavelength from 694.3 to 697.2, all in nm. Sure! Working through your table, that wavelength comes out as 696.713 nm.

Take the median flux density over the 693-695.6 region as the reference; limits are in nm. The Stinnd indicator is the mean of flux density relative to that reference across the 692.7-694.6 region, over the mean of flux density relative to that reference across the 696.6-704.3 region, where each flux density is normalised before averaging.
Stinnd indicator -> 1.00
